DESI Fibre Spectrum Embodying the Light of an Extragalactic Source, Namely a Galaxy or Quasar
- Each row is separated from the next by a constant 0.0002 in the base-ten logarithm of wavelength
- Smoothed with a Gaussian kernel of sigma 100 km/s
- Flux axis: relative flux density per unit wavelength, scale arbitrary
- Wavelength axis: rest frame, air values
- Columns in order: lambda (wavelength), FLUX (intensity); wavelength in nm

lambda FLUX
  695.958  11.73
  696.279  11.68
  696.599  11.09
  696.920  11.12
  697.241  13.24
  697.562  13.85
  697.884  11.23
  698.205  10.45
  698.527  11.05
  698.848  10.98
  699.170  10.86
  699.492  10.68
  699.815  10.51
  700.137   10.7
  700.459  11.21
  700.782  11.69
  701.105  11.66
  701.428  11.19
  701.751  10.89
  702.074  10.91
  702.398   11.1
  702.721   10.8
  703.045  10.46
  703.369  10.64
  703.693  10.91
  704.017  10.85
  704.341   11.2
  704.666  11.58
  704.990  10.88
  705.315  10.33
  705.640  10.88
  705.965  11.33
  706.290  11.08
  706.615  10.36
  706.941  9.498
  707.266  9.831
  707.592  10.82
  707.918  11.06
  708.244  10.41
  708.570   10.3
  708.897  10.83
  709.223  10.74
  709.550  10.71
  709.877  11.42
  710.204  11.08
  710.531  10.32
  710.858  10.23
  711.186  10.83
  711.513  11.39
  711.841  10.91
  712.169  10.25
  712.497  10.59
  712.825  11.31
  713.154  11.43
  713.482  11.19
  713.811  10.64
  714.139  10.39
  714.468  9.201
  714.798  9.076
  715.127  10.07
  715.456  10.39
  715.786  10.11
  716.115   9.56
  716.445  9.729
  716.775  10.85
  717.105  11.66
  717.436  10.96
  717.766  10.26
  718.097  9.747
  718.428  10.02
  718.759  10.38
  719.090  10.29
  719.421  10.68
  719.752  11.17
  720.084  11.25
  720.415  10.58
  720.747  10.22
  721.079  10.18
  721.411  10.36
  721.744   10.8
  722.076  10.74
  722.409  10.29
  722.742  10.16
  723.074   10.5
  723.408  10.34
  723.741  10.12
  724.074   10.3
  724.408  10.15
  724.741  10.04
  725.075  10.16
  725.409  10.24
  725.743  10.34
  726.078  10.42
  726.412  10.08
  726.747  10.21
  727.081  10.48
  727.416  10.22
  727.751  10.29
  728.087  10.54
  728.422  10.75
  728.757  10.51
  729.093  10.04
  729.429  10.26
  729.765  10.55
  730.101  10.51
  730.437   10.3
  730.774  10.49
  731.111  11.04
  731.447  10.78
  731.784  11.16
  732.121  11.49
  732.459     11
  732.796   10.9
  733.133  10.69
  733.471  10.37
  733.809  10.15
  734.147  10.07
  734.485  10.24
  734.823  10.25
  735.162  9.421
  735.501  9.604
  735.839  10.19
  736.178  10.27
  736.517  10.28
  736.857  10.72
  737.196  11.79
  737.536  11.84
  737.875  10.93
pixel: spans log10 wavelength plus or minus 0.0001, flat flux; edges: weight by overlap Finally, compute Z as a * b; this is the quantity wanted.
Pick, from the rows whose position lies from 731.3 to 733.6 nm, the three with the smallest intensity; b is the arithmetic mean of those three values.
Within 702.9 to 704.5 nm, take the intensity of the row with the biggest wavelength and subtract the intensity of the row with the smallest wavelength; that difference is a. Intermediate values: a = 0.7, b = 10.6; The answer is 8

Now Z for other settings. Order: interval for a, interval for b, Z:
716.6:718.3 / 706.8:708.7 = -11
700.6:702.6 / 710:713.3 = -6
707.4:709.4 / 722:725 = -1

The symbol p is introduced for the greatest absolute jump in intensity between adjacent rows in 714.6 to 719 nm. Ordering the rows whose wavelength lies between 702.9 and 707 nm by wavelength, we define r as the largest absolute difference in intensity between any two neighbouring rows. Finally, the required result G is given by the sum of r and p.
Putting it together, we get 2.0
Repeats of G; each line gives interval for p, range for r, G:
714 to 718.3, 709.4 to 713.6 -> 1.9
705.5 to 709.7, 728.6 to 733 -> 1.5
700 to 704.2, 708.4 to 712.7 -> 1.3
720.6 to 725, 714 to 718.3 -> 1.6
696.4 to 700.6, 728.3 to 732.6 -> 3.2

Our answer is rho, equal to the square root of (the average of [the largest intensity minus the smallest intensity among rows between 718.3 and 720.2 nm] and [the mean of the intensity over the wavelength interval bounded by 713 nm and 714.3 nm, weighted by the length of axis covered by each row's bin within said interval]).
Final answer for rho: 2.46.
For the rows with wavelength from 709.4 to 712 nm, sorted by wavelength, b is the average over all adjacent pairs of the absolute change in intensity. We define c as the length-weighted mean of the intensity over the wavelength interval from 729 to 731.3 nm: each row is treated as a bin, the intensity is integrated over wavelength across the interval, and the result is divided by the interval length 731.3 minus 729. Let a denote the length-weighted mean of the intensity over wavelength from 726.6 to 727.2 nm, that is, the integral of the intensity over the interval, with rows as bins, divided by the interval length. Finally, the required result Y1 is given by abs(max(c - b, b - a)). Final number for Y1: 10.0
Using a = 10.35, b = 0.51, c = 10.5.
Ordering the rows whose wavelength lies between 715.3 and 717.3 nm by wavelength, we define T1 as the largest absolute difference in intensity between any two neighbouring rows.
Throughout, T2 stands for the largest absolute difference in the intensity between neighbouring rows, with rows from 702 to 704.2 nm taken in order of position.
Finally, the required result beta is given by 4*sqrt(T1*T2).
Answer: 2.5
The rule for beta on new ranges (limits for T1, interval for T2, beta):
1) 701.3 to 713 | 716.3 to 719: 4.2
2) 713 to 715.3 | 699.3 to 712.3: 4.3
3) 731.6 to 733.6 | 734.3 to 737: 2.5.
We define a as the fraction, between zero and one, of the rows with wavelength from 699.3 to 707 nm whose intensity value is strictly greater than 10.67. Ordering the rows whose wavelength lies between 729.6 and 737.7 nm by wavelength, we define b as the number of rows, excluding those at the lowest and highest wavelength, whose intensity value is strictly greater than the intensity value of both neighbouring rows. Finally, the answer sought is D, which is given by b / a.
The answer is 4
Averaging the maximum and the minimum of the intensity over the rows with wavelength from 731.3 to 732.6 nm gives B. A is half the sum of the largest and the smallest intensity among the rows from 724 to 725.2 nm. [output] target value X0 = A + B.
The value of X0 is 21.3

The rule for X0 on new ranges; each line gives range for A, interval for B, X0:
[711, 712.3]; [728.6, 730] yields 21.1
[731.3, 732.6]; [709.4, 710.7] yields 22.0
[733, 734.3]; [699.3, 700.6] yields 21.2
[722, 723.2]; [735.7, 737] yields 20.9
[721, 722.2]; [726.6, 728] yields 20.8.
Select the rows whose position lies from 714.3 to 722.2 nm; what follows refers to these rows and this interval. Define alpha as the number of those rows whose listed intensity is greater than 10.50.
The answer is 9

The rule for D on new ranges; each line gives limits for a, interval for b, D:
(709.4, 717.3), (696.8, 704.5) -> 11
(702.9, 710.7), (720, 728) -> 8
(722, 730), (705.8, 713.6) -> 60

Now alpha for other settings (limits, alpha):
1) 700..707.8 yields 19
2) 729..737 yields 10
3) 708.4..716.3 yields 13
